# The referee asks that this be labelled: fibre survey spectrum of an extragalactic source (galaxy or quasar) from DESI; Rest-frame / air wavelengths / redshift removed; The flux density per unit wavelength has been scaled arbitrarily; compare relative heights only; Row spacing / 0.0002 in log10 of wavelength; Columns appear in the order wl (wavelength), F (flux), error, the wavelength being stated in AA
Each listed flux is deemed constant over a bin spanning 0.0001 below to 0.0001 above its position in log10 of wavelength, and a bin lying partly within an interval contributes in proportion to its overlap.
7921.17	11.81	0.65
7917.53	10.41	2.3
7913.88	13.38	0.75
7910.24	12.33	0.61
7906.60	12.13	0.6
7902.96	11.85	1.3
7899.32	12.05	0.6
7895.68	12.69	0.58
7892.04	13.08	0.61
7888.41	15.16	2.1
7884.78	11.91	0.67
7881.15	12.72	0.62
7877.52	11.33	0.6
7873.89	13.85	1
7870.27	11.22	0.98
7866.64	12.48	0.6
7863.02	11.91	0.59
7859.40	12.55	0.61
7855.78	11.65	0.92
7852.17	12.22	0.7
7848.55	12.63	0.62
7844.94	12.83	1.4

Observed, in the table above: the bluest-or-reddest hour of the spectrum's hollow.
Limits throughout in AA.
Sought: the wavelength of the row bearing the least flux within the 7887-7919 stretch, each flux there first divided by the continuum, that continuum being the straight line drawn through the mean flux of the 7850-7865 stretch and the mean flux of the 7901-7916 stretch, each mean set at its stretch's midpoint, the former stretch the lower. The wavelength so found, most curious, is 7917.53 AA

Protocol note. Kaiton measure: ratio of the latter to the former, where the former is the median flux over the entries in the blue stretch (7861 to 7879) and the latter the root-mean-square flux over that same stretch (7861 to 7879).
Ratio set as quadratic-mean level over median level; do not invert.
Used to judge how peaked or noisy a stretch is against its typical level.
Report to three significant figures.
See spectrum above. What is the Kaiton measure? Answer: 1.02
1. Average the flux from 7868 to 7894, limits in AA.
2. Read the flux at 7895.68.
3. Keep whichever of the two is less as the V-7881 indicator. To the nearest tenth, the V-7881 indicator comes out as 12.7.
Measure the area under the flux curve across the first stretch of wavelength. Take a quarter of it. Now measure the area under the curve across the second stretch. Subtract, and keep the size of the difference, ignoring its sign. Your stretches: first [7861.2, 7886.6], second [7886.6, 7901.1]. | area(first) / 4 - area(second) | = 115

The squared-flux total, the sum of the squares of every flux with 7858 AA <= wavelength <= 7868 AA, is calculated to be 455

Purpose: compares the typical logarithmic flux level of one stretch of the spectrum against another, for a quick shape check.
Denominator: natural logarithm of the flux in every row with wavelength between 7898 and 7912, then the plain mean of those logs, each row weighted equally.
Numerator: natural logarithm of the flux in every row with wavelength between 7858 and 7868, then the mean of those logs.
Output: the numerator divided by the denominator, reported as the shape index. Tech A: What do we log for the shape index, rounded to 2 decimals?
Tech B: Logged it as 1.01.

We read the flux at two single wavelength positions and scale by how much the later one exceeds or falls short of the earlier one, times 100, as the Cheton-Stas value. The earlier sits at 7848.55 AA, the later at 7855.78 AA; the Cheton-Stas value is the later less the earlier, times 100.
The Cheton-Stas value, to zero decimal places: -98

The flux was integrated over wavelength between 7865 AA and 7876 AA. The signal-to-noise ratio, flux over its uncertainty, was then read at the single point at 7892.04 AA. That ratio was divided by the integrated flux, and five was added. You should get 5.16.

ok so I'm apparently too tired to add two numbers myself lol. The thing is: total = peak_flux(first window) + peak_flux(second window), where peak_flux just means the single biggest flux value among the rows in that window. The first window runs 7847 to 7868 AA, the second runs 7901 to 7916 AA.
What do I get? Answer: 26.0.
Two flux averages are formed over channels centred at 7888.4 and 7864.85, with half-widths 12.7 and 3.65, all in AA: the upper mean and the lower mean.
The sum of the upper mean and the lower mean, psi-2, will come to 24.9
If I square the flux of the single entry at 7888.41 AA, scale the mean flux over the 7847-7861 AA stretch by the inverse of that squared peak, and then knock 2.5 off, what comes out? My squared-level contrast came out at -2.45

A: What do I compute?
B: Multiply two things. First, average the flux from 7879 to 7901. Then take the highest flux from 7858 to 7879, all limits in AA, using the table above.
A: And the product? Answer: 179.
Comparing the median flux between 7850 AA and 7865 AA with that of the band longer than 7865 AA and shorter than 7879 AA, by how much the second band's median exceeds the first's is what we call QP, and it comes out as -0.2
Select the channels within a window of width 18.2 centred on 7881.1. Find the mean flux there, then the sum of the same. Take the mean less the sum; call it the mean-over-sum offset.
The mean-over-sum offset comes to -52.0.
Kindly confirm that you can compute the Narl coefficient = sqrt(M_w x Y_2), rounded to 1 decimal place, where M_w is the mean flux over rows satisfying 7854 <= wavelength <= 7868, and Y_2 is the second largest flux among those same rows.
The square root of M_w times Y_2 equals 12.3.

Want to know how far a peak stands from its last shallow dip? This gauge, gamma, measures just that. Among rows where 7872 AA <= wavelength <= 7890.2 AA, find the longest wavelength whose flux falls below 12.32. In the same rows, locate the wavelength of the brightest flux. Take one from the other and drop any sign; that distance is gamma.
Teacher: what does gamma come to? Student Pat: 3.6 AA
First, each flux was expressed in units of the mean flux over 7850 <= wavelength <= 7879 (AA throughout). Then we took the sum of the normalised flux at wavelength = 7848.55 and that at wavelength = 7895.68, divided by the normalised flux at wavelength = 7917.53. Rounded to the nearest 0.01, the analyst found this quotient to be 2.43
